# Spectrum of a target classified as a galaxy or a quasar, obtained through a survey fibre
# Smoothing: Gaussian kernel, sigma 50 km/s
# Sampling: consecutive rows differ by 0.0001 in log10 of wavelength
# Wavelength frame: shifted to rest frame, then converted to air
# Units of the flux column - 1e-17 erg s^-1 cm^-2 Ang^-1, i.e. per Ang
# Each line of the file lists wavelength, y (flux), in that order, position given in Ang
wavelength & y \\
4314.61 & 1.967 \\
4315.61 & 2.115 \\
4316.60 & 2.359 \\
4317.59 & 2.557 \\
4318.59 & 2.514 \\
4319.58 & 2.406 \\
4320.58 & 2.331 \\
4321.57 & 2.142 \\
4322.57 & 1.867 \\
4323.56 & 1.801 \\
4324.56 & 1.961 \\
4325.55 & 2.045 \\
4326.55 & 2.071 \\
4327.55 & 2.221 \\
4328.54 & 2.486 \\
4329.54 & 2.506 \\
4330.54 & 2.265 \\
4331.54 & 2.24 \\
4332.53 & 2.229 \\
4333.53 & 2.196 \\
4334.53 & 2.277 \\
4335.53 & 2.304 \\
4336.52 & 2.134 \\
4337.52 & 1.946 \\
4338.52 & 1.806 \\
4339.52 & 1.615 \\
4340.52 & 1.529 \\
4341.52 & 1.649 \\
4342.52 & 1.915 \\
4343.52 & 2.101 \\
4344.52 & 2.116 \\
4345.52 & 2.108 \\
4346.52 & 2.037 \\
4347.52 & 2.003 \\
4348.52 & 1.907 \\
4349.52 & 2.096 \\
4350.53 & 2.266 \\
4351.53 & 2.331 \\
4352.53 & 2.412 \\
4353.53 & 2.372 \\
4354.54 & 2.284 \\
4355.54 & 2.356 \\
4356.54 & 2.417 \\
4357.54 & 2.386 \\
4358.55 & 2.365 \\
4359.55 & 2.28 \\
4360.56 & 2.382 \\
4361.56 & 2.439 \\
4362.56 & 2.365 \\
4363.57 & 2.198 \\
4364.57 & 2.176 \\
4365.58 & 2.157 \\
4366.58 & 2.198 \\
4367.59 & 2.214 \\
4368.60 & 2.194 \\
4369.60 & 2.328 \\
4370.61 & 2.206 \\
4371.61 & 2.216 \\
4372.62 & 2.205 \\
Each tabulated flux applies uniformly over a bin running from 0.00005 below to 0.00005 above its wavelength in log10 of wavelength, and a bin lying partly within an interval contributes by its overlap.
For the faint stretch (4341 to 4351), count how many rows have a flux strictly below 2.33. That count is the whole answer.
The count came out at 10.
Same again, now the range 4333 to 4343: 10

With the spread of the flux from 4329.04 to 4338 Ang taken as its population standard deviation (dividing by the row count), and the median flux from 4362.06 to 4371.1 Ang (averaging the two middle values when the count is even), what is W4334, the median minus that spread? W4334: 2.06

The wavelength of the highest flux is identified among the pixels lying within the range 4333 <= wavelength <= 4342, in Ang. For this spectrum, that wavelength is 4335.53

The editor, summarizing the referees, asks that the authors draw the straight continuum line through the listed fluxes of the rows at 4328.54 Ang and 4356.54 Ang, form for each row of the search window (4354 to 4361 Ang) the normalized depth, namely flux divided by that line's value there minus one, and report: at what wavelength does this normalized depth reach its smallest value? 4354.54 Ang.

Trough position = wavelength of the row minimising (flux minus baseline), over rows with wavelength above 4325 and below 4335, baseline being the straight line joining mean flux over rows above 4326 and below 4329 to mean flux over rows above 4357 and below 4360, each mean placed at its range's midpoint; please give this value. 4325.55 Ang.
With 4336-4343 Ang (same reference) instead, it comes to 4340.52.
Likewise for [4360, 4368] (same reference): 4365.58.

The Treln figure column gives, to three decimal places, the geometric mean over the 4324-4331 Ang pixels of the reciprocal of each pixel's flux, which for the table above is 0.452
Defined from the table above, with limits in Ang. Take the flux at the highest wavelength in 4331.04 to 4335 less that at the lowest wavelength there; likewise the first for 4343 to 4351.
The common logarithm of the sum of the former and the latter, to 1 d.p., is -0.7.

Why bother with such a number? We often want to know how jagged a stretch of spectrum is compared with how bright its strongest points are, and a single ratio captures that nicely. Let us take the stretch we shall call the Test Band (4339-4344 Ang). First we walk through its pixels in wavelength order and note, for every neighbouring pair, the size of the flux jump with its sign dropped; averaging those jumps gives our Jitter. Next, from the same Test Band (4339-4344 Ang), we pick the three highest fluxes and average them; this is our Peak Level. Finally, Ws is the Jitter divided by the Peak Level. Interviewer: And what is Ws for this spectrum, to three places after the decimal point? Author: 0.087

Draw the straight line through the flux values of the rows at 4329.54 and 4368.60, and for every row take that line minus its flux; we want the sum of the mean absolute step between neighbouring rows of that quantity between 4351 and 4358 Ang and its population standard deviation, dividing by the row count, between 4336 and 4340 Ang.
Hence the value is 0.24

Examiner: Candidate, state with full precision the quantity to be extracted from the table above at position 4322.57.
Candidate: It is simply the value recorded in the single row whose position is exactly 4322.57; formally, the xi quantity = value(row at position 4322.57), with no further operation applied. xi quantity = 1.867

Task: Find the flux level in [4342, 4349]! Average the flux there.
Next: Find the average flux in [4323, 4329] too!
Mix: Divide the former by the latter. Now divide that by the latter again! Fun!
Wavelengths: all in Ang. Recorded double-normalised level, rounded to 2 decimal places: 0.46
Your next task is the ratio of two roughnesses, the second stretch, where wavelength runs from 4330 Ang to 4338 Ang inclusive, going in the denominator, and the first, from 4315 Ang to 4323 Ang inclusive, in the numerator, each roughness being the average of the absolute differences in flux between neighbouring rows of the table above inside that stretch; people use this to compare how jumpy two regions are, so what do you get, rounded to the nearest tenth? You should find 2.1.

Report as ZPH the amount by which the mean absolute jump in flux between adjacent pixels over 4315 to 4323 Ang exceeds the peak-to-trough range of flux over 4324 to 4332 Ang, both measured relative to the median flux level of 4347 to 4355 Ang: -0.38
